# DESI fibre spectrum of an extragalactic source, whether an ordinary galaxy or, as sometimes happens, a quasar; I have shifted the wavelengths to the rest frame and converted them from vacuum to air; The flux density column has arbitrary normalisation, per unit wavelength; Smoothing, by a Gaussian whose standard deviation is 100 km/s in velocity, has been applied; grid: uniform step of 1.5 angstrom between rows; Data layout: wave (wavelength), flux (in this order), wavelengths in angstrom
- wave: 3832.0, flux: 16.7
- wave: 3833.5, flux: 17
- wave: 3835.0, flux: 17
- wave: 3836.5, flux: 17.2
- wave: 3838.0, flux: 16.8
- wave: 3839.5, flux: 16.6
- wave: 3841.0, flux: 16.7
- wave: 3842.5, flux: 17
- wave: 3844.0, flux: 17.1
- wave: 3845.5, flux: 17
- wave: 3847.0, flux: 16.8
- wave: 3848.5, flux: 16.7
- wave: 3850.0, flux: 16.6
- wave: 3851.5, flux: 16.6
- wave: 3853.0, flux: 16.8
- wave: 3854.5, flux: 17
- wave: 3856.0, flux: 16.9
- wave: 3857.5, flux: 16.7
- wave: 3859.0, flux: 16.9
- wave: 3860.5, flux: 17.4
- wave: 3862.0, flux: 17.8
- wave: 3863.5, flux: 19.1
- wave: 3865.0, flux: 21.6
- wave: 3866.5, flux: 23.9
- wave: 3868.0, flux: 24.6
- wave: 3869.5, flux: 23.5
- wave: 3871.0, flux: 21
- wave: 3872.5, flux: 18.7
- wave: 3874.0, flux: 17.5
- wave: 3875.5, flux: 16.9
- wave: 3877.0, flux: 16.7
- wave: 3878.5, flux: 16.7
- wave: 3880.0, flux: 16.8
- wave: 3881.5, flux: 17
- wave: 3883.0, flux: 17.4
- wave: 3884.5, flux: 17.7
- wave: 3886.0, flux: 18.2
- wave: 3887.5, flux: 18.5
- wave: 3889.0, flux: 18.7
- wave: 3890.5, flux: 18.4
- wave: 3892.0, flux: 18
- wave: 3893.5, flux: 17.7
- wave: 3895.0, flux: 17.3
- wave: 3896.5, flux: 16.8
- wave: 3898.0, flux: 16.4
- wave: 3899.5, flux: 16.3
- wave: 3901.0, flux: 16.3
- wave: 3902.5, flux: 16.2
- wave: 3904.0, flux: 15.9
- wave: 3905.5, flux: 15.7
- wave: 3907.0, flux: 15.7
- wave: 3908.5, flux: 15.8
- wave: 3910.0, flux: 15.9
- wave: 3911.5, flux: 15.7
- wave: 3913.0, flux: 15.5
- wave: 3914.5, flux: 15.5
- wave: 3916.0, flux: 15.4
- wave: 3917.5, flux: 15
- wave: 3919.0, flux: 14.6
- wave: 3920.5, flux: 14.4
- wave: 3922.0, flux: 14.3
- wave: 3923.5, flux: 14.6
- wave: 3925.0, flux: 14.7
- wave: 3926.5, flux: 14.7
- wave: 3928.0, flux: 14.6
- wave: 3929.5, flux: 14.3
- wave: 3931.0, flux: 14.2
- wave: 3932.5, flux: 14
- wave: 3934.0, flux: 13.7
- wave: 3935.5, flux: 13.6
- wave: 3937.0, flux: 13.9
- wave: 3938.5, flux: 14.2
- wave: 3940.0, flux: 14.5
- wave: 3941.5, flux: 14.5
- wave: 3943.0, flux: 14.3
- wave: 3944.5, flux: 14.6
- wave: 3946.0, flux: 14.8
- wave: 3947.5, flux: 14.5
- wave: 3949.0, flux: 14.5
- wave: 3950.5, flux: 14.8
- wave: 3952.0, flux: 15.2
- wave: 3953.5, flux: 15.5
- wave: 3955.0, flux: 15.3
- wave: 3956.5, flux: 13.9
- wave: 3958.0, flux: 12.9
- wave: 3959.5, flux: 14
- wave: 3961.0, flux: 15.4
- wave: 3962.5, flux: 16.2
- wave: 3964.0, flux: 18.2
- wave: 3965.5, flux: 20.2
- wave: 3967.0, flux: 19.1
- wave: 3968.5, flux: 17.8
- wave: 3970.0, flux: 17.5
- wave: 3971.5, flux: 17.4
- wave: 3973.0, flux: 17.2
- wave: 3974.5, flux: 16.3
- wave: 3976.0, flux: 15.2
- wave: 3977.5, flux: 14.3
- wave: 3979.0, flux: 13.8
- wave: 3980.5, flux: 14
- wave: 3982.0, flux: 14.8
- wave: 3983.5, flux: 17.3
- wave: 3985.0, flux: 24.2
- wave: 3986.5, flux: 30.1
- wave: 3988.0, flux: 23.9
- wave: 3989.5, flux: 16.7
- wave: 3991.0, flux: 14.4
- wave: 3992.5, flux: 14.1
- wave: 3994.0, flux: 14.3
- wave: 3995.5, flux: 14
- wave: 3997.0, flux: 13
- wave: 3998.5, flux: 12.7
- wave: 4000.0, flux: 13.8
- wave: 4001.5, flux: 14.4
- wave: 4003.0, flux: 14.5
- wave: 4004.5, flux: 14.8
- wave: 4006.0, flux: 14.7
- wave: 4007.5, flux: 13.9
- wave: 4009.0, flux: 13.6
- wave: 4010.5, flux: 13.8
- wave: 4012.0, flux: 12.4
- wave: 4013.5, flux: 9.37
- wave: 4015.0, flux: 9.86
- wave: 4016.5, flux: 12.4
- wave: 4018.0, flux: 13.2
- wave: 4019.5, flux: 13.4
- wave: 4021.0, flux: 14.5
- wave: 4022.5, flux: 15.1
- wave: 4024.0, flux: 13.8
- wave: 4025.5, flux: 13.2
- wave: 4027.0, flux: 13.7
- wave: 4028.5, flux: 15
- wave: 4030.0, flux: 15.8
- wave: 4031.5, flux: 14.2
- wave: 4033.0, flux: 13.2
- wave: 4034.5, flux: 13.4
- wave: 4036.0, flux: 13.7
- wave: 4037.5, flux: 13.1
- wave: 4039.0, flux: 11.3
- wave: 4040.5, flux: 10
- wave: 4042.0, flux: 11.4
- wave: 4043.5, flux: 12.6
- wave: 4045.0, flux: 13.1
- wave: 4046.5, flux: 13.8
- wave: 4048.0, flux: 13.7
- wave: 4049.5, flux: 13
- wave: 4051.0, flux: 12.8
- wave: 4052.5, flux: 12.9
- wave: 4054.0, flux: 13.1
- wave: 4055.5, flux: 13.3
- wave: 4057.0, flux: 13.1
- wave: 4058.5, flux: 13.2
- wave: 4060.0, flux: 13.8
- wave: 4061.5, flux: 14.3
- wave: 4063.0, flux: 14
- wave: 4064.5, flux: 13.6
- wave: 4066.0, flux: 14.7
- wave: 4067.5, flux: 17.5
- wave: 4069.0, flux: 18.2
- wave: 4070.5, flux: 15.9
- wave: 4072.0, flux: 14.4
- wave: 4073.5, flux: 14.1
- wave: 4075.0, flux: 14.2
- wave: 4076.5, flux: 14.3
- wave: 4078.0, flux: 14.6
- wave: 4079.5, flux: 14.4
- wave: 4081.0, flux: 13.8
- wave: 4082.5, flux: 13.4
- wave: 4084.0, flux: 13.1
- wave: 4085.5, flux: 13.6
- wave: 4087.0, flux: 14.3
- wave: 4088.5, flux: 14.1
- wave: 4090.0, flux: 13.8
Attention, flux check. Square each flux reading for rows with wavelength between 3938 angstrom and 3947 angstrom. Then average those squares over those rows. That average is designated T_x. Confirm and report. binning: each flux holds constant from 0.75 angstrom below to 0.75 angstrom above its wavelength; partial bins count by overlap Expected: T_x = 210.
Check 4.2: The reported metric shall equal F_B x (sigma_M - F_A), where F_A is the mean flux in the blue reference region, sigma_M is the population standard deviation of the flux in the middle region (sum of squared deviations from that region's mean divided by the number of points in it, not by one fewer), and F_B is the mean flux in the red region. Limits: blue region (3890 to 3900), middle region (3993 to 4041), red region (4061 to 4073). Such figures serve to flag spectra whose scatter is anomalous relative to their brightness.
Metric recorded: -242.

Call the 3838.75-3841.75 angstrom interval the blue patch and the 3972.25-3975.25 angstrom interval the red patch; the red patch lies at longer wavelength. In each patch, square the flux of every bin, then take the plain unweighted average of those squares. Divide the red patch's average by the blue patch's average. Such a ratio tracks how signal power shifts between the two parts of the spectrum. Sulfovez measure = 1.0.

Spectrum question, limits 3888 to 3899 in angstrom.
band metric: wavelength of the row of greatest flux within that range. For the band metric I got 3889.0 angstrom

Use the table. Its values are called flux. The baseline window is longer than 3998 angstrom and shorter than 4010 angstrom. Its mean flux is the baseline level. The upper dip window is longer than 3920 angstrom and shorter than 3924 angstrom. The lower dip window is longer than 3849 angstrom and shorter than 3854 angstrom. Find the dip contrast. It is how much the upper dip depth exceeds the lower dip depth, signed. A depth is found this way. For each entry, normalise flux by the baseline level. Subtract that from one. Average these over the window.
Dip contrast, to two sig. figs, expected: 0.16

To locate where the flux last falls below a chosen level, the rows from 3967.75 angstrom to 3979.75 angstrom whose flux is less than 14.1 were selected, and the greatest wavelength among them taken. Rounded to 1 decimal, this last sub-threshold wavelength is 3979.0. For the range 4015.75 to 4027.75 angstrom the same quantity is 4027.0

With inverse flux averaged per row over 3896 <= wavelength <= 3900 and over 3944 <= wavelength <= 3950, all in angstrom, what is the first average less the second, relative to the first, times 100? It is -13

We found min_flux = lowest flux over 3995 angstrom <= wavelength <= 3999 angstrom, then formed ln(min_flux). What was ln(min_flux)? 2.54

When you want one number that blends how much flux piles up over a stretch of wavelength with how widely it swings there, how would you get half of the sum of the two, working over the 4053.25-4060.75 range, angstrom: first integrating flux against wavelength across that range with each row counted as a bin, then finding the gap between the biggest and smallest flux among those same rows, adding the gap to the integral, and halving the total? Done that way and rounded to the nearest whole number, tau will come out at 50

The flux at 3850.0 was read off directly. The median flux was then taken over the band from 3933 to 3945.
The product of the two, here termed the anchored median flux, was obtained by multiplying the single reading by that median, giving 237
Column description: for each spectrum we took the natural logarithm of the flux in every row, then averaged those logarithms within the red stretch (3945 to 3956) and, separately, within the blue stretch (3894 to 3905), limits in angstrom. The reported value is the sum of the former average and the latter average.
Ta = 5.50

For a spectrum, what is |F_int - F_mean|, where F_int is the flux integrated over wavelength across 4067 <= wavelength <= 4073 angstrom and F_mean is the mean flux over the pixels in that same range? 82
